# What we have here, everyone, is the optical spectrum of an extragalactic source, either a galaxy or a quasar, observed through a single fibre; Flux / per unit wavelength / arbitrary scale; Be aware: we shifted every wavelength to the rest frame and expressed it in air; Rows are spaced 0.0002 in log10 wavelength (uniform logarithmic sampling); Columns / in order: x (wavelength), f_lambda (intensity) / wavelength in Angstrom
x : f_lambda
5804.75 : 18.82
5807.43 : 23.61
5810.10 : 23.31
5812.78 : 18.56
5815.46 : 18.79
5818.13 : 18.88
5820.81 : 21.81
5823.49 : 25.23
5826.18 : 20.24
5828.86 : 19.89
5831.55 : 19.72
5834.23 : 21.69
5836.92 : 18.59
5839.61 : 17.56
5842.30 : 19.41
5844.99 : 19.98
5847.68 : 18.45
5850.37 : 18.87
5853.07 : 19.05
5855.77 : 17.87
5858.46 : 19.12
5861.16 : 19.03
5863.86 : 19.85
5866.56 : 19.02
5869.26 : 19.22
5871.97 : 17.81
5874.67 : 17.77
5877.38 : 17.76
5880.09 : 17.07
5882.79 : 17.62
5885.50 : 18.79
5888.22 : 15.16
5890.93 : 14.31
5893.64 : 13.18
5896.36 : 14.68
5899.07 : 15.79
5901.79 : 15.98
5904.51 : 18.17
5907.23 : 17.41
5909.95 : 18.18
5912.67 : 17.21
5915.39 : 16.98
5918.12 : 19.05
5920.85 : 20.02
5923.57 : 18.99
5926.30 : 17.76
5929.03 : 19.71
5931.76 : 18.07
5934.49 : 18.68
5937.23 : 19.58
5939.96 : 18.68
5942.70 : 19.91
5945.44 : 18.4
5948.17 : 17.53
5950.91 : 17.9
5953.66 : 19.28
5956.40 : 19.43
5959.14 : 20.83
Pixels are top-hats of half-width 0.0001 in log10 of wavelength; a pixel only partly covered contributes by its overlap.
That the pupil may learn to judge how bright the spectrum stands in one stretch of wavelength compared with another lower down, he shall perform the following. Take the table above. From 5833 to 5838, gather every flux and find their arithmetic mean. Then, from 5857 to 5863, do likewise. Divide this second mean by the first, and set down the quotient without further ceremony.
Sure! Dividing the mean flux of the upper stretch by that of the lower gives 0.95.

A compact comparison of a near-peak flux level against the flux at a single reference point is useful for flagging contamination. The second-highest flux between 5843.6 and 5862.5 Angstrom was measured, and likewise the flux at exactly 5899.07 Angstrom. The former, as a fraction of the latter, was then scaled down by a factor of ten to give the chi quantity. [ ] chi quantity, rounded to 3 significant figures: 0.121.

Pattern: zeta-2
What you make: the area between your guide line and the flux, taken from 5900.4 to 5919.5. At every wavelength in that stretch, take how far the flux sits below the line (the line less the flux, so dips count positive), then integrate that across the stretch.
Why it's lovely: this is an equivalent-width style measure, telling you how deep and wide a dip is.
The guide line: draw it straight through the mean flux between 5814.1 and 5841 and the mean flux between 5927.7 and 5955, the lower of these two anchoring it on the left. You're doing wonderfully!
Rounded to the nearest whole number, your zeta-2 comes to 31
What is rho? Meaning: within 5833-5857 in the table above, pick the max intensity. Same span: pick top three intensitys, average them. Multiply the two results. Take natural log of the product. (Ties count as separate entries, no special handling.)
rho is 6.09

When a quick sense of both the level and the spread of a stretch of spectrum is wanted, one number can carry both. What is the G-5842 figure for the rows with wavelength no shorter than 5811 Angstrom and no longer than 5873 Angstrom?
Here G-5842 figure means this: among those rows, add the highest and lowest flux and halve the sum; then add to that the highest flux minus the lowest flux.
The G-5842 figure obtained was 29.1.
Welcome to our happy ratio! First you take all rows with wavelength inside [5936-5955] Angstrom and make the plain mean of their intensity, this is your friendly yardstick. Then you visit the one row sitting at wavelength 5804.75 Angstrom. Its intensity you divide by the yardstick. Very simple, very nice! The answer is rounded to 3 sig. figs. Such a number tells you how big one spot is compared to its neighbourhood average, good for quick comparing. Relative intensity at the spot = 1.00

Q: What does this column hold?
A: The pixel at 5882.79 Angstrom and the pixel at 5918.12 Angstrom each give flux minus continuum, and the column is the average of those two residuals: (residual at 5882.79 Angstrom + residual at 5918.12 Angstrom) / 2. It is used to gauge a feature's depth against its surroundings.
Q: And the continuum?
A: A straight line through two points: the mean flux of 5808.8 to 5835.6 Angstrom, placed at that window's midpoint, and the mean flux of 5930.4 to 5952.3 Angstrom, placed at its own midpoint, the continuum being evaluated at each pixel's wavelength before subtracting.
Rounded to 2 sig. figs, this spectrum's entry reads -1.0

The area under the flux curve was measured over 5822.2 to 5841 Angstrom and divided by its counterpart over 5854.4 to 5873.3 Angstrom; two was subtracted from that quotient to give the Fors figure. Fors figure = -0.92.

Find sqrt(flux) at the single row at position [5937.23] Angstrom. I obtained 4.42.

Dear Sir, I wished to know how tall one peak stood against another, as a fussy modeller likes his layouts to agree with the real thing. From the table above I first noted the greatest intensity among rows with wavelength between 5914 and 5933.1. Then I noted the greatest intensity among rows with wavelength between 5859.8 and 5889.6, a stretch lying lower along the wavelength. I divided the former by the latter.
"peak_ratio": 1.01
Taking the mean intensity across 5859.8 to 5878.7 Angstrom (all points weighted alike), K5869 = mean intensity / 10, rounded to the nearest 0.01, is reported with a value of 1.86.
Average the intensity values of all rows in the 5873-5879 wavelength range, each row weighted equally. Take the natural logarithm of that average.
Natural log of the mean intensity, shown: 2.88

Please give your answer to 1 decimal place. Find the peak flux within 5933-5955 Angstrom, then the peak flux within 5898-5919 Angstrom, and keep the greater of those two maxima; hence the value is 19.9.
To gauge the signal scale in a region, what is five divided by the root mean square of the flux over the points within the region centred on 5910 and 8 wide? 0.284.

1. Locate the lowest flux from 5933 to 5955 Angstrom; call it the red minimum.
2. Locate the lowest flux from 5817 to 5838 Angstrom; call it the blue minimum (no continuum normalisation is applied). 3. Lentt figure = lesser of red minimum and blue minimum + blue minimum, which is 36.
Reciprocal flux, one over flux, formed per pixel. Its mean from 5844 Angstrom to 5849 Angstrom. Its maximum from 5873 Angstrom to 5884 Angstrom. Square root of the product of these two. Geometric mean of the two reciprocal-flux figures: 0.0553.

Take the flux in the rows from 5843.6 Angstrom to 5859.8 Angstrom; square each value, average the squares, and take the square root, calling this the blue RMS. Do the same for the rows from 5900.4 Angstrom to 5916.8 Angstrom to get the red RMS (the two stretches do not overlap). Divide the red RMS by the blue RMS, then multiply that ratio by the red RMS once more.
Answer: 15.9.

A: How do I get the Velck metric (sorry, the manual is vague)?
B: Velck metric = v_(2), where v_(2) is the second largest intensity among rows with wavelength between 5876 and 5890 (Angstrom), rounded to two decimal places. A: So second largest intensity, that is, 17.76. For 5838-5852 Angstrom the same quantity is 19.41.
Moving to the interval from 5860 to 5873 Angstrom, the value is 19.22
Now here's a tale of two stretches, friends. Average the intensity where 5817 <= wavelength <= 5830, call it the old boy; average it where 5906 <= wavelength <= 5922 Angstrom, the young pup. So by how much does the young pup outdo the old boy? -3.1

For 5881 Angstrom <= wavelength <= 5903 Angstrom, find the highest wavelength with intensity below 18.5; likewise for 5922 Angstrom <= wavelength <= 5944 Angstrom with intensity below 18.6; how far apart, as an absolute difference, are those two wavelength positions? 30.0 Angstrom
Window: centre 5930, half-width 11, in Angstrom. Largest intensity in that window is 20.02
